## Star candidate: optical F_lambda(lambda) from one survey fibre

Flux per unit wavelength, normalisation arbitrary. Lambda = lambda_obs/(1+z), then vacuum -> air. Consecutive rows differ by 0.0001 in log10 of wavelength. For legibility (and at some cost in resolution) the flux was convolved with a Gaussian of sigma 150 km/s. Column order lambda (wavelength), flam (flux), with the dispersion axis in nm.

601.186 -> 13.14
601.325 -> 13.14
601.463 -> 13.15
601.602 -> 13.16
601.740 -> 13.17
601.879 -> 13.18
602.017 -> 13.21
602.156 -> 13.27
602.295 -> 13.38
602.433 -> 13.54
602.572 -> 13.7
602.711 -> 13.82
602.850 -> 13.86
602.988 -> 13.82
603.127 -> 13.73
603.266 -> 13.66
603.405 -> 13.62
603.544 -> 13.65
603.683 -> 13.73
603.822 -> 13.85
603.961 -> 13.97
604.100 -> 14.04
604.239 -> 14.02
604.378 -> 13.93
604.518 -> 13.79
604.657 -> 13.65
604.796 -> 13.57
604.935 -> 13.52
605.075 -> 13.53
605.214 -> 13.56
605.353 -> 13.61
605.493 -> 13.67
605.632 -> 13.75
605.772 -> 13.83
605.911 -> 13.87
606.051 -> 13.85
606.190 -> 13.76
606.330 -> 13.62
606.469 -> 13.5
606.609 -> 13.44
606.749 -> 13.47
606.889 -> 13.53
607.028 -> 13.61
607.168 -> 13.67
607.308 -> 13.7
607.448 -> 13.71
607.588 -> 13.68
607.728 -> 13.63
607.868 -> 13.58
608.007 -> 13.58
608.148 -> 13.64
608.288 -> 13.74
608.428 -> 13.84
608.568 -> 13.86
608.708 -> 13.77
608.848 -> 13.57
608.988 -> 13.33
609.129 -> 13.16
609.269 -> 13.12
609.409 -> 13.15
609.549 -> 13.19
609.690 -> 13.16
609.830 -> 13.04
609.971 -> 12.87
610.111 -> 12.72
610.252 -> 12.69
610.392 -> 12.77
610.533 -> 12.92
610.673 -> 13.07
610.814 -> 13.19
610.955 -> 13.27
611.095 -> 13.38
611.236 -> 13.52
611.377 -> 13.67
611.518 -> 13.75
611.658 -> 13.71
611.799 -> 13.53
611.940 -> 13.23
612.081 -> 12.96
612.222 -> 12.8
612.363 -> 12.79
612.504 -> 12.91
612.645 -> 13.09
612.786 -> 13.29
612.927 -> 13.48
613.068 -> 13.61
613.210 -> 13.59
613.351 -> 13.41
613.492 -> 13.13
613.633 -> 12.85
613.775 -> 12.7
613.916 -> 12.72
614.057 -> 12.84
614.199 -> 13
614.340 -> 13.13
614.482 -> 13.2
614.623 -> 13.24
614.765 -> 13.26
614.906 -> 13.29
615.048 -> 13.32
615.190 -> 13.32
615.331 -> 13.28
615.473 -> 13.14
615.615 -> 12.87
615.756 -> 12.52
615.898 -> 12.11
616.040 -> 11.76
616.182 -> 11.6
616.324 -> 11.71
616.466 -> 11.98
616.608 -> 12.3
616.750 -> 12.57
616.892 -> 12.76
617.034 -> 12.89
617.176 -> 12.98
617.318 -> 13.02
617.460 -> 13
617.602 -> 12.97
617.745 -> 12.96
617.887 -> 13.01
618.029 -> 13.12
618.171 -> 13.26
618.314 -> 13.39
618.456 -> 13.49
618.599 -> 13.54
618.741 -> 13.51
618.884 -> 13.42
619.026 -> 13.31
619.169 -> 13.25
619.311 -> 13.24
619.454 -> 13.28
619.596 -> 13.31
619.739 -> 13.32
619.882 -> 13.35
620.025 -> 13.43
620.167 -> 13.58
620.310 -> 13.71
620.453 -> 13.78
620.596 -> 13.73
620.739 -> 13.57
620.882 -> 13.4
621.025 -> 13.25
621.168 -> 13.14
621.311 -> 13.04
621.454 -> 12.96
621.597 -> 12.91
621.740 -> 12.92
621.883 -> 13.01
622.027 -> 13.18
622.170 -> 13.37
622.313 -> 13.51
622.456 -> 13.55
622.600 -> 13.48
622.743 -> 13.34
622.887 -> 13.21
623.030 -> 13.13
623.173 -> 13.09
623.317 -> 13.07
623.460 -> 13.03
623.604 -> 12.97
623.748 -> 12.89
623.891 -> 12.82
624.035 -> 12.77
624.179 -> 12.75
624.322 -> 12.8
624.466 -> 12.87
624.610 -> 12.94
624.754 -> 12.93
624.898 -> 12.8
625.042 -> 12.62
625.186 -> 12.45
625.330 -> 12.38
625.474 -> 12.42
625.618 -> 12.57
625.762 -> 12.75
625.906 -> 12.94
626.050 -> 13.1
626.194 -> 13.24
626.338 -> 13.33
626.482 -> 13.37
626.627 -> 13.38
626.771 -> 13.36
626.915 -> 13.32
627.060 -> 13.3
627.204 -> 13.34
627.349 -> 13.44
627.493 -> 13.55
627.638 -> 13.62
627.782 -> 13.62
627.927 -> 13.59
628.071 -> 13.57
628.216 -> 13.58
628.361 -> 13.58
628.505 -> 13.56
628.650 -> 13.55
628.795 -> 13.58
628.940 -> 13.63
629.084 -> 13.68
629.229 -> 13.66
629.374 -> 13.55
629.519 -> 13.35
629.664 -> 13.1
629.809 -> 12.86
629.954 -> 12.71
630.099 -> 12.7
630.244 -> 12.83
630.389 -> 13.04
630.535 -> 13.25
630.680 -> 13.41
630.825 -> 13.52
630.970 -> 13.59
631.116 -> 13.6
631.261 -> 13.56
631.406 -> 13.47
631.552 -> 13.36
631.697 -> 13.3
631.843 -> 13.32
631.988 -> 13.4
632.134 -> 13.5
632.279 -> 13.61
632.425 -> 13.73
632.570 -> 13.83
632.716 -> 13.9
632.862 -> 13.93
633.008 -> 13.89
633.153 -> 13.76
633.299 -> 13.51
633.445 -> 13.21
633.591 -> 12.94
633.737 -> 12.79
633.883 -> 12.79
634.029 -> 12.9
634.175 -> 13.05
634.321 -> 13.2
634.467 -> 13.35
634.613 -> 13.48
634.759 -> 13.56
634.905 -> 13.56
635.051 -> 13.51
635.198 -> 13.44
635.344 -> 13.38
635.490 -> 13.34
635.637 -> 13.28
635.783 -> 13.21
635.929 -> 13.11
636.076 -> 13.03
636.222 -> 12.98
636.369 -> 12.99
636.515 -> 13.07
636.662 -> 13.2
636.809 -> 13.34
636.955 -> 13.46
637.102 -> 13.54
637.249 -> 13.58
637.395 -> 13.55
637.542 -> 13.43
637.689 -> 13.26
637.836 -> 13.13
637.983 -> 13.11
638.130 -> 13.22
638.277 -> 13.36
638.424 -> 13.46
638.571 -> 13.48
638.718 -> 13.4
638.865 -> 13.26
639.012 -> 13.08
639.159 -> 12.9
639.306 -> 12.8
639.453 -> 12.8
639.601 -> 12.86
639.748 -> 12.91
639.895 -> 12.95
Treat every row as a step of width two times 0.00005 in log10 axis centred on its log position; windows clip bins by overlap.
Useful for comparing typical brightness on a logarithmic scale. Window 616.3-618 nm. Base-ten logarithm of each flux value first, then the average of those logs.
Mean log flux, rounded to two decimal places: 1.10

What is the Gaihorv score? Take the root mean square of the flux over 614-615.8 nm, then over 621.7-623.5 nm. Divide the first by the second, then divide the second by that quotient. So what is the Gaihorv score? 13.3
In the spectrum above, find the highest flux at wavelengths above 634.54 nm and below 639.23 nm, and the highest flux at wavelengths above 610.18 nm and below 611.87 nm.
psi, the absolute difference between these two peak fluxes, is 0.17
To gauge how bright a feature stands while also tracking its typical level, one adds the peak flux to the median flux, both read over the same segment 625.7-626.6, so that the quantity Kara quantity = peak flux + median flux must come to 26.54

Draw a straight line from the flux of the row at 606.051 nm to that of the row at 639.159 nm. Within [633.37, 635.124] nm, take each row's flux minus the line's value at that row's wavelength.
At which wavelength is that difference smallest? 633.737 nm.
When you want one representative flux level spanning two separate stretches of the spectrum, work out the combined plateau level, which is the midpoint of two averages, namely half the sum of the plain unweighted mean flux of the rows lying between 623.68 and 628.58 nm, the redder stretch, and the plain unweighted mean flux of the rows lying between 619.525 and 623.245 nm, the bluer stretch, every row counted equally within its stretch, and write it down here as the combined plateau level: 13.21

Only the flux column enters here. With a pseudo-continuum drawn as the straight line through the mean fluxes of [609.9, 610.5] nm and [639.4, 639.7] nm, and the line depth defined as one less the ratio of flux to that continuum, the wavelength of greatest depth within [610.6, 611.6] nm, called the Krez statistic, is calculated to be 610.673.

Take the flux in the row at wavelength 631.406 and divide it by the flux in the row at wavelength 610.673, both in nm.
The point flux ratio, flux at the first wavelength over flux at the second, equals 1.03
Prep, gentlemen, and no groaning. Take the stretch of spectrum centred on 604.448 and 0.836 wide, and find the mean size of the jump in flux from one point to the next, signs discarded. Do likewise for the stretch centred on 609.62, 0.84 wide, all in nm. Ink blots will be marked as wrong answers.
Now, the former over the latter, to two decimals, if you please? 1.21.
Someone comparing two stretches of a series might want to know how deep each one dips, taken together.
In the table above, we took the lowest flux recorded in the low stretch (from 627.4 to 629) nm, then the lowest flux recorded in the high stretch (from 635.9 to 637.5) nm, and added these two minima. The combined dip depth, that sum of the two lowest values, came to 26.53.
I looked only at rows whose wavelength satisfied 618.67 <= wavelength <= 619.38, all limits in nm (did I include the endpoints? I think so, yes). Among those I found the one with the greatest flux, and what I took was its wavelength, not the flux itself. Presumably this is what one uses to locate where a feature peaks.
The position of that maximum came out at 618.741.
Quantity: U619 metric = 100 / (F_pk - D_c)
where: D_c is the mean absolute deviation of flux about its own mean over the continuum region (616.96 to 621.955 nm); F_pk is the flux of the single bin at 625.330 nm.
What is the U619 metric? 8.2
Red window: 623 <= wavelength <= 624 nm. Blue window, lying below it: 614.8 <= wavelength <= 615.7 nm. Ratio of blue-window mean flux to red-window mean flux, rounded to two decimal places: 1.02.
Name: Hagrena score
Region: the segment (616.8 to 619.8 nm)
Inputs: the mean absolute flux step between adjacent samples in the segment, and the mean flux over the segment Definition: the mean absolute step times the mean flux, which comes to 0.8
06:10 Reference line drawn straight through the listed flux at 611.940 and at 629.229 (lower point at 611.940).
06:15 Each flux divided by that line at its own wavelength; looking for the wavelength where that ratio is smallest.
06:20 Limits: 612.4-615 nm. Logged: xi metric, 613.775 nm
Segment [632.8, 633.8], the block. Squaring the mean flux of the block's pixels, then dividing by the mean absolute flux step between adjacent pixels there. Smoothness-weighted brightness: 950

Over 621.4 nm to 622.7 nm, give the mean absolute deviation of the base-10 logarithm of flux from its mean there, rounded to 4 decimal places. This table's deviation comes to 0.0078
